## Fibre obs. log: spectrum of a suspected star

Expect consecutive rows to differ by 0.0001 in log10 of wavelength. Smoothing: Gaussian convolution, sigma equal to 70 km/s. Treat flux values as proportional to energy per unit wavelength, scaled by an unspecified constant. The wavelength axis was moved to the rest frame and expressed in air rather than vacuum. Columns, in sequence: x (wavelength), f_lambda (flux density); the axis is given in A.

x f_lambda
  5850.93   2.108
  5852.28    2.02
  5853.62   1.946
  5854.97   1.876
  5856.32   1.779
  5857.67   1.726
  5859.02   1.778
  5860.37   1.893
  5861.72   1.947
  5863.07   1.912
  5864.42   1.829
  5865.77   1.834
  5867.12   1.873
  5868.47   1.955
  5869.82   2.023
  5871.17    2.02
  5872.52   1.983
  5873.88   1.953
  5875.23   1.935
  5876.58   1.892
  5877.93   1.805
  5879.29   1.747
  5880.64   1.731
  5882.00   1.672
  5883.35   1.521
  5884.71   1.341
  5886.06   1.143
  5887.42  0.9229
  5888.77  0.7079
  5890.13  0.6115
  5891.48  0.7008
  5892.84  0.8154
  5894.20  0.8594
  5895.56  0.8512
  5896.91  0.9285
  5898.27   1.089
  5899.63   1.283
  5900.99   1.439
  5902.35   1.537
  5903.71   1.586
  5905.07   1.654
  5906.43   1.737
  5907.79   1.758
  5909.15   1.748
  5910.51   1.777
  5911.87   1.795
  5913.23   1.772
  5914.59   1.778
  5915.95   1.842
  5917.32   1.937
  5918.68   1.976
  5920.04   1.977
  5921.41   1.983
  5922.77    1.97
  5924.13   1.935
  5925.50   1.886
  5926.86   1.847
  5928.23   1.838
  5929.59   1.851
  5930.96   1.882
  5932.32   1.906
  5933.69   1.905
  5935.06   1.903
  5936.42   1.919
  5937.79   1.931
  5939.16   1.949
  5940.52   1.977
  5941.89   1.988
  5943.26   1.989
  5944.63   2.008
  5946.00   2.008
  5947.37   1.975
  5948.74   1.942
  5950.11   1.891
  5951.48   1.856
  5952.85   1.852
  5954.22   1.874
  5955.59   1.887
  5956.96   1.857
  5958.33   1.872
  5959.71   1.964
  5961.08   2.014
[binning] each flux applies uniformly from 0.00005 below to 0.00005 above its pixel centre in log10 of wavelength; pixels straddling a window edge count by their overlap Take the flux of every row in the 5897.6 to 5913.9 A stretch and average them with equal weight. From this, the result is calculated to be 1.60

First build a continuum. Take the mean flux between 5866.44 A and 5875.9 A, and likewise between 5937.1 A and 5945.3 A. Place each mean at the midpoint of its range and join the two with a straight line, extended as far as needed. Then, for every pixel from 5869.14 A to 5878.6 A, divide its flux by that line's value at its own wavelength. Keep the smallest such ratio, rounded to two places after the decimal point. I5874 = 0.92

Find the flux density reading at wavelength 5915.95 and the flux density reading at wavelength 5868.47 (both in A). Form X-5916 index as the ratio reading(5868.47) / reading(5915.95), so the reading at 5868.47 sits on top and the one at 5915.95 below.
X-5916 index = 1.06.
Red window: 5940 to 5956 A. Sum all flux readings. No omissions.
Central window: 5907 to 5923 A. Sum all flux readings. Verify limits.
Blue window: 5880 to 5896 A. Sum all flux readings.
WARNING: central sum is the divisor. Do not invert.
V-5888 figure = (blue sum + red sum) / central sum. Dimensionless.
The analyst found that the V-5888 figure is 1.6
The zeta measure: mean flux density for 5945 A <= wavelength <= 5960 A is 1.91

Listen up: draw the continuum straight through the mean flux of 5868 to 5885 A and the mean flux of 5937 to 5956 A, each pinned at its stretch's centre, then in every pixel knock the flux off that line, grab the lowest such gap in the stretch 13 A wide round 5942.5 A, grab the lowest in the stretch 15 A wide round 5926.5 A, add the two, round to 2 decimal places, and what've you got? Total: -0.16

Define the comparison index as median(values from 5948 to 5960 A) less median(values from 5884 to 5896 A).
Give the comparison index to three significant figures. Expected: 1.02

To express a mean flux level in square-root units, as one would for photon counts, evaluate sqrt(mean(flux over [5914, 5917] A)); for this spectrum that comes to 1.35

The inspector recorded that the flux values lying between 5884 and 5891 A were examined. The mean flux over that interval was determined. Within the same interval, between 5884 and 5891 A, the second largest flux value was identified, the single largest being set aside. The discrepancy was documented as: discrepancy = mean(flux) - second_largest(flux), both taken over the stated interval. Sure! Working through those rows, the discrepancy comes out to -0.20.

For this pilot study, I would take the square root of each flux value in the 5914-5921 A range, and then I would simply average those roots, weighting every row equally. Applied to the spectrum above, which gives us 1.38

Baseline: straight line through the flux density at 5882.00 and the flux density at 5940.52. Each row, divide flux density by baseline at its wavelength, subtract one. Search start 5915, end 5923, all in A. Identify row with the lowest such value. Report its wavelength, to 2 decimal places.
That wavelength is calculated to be 5915.95 A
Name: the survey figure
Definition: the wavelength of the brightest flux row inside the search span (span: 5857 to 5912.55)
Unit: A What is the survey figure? 5869.82 A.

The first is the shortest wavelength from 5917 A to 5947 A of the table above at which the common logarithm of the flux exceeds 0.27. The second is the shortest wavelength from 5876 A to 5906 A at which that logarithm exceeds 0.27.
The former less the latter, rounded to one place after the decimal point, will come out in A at 40.7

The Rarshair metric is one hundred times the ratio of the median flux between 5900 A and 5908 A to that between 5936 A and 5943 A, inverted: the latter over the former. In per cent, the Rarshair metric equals 120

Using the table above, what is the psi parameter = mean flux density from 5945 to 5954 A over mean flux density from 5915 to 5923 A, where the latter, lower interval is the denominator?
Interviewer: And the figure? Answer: 1.0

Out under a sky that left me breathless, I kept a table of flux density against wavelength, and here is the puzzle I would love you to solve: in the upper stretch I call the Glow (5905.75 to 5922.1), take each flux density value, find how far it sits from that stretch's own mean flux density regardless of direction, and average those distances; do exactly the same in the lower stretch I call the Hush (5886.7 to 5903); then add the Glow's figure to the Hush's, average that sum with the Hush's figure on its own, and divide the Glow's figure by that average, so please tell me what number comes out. 0.30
